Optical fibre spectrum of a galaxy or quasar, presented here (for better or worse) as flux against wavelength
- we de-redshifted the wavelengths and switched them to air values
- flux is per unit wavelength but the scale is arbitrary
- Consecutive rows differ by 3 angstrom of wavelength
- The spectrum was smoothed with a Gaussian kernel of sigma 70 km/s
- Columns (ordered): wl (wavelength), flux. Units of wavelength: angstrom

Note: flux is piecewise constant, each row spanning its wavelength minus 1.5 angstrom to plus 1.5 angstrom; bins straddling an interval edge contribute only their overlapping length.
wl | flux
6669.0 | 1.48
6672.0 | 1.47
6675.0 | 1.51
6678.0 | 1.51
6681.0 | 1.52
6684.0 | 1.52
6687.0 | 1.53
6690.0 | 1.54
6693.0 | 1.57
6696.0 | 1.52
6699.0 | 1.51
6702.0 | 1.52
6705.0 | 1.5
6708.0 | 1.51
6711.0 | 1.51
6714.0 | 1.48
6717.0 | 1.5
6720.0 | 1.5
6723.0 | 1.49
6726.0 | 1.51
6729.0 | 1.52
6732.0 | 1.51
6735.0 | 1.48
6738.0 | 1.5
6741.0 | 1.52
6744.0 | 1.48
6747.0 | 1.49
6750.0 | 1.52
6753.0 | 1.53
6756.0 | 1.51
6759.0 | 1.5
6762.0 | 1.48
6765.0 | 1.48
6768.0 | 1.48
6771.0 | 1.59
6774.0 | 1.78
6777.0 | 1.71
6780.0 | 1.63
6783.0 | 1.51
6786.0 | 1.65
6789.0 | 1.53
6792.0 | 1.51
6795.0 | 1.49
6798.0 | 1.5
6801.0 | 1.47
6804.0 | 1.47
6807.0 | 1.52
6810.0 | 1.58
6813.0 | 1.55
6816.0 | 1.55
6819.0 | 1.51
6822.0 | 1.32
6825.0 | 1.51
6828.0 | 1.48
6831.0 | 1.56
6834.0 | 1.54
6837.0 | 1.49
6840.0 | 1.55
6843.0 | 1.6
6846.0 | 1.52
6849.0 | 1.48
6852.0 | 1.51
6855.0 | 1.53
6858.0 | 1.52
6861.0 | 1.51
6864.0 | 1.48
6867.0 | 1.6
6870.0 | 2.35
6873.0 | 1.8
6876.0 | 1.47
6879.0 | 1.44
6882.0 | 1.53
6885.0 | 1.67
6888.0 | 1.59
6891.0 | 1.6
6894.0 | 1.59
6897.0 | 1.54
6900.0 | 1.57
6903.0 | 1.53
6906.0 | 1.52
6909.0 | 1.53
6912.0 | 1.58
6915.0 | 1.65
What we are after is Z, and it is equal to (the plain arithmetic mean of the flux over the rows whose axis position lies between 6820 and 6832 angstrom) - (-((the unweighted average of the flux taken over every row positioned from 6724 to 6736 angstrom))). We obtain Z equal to 2.97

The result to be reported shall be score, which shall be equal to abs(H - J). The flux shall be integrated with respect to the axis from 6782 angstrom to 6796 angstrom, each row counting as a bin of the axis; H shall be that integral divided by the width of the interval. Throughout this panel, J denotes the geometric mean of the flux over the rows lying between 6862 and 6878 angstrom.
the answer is 0.17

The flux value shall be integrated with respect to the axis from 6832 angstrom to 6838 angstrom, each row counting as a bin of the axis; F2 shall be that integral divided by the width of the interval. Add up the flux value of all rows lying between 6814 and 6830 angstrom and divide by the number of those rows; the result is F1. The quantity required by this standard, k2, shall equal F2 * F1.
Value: 2.24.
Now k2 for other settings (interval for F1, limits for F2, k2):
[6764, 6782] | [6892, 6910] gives 2.50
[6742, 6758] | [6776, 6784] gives 2.44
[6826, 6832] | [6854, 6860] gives 2.32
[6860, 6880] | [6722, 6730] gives 2.51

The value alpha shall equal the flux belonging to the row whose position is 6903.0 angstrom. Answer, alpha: 1.53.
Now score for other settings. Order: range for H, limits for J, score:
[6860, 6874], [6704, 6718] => 0.25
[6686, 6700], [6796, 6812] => 0.03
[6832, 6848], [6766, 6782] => 0.10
